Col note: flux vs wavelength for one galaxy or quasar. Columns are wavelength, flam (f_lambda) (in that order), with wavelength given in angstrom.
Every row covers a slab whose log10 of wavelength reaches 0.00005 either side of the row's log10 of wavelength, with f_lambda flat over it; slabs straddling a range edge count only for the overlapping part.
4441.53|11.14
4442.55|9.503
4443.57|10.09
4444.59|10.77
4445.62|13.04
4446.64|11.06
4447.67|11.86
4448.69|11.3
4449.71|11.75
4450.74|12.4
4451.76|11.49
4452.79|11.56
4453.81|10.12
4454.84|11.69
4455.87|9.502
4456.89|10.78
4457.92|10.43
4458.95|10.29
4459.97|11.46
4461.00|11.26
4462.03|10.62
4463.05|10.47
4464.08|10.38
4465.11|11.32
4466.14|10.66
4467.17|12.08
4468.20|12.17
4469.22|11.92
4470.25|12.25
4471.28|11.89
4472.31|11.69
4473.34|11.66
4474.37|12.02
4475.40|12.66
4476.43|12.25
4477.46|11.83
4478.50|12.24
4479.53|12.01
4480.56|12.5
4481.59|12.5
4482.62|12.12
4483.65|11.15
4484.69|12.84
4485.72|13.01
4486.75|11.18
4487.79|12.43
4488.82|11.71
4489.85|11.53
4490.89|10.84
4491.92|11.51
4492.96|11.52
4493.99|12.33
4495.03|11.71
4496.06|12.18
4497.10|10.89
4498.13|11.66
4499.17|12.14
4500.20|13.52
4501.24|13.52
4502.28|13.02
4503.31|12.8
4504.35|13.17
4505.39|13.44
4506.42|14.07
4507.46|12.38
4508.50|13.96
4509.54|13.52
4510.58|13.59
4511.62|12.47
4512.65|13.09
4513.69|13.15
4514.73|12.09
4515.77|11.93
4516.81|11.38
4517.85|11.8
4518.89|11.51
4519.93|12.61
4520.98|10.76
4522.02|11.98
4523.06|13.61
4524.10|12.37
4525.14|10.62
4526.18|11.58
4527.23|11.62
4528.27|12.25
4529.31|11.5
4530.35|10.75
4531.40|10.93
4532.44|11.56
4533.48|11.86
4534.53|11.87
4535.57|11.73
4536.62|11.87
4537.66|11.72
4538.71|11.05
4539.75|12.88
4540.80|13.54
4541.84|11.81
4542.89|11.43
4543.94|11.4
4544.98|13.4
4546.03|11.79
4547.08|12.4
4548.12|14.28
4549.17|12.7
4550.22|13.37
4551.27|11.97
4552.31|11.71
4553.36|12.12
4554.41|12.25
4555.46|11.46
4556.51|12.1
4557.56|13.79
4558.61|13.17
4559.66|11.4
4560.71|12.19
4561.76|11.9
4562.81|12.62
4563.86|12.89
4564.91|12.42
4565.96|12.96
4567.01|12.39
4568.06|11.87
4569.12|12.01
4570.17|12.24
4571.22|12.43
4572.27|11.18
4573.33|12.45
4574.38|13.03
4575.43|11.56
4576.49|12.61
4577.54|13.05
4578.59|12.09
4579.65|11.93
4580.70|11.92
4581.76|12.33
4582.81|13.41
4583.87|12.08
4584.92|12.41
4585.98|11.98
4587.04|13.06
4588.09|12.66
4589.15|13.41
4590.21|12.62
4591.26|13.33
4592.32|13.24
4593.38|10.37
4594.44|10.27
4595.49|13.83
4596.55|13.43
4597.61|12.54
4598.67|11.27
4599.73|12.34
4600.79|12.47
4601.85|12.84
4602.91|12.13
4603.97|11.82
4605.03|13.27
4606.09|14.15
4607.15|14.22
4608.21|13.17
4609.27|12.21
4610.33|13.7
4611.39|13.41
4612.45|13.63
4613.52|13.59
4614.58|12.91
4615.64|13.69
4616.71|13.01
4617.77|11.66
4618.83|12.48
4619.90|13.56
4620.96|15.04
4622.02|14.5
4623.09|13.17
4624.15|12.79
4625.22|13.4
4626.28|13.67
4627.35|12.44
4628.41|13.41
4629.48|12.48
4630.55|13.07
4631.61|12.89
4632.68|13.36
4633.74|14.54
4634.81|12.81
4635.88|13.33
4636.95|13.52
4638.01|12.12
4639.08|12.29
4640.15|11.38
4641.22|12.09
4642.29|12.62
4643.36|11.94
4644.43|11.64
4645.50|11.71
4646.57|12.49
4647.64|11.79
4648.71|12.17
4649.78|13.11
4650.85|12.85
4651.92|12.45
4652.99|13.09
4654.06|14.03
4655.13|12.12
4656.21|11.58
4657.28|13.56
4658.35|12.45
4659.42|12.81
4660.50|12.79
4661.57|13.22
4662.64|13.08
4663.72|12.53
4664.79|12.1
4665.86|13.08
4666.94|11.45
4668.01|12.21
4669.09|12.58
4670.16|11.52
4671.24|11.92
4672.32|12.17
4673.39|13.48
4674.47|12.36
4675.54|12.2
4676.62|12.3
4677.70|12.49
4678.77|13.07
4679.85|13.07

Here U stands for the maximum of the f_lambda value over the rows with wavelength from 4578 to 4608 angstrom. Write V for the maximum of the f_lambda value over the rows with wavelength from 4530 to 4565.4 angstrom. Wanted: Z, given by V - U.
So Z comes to 0.1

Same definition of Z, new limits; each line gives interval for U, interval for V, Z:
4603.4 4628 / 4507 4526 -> -1.1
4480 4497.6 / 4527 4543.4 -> 0.5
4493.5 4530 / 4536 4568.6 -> 0.2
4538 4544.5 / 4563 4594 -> -0.1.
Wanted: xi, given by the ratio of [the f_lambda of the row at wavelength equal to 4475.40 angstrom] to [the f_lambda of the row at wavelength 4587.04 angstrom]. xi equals 0.97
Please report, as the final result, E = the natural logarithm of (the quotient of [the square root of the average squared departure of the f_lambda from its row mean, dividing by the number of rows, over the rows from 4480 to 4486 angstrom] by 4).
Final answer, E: -1.88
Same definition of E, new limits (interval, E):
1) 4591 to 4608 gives -1.23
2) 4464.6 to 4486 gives -2.00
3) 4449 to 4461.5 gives -1.61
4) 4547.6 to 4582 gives -1.79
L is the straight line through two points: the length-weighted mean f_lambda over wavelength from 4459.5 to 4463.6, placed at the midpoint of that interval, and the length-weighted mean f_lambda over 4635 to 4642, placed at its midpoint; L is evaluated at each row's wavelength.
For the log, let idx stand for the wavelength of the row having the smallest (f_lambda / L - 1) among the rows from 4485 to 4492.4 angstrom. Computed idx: 4490.89 angstrom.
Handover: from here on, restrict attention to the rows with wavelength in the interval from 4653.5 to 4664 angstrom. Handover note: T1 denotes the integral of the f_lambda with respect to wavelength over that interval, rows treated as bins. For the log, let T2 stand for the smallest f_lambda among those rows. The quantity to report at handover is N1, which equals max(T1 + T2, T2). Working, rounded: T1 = 135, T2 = 11.58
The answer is 146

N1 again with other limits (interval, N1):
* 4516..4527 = 141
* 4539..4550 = 149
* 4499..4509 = 145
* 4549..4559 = 136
